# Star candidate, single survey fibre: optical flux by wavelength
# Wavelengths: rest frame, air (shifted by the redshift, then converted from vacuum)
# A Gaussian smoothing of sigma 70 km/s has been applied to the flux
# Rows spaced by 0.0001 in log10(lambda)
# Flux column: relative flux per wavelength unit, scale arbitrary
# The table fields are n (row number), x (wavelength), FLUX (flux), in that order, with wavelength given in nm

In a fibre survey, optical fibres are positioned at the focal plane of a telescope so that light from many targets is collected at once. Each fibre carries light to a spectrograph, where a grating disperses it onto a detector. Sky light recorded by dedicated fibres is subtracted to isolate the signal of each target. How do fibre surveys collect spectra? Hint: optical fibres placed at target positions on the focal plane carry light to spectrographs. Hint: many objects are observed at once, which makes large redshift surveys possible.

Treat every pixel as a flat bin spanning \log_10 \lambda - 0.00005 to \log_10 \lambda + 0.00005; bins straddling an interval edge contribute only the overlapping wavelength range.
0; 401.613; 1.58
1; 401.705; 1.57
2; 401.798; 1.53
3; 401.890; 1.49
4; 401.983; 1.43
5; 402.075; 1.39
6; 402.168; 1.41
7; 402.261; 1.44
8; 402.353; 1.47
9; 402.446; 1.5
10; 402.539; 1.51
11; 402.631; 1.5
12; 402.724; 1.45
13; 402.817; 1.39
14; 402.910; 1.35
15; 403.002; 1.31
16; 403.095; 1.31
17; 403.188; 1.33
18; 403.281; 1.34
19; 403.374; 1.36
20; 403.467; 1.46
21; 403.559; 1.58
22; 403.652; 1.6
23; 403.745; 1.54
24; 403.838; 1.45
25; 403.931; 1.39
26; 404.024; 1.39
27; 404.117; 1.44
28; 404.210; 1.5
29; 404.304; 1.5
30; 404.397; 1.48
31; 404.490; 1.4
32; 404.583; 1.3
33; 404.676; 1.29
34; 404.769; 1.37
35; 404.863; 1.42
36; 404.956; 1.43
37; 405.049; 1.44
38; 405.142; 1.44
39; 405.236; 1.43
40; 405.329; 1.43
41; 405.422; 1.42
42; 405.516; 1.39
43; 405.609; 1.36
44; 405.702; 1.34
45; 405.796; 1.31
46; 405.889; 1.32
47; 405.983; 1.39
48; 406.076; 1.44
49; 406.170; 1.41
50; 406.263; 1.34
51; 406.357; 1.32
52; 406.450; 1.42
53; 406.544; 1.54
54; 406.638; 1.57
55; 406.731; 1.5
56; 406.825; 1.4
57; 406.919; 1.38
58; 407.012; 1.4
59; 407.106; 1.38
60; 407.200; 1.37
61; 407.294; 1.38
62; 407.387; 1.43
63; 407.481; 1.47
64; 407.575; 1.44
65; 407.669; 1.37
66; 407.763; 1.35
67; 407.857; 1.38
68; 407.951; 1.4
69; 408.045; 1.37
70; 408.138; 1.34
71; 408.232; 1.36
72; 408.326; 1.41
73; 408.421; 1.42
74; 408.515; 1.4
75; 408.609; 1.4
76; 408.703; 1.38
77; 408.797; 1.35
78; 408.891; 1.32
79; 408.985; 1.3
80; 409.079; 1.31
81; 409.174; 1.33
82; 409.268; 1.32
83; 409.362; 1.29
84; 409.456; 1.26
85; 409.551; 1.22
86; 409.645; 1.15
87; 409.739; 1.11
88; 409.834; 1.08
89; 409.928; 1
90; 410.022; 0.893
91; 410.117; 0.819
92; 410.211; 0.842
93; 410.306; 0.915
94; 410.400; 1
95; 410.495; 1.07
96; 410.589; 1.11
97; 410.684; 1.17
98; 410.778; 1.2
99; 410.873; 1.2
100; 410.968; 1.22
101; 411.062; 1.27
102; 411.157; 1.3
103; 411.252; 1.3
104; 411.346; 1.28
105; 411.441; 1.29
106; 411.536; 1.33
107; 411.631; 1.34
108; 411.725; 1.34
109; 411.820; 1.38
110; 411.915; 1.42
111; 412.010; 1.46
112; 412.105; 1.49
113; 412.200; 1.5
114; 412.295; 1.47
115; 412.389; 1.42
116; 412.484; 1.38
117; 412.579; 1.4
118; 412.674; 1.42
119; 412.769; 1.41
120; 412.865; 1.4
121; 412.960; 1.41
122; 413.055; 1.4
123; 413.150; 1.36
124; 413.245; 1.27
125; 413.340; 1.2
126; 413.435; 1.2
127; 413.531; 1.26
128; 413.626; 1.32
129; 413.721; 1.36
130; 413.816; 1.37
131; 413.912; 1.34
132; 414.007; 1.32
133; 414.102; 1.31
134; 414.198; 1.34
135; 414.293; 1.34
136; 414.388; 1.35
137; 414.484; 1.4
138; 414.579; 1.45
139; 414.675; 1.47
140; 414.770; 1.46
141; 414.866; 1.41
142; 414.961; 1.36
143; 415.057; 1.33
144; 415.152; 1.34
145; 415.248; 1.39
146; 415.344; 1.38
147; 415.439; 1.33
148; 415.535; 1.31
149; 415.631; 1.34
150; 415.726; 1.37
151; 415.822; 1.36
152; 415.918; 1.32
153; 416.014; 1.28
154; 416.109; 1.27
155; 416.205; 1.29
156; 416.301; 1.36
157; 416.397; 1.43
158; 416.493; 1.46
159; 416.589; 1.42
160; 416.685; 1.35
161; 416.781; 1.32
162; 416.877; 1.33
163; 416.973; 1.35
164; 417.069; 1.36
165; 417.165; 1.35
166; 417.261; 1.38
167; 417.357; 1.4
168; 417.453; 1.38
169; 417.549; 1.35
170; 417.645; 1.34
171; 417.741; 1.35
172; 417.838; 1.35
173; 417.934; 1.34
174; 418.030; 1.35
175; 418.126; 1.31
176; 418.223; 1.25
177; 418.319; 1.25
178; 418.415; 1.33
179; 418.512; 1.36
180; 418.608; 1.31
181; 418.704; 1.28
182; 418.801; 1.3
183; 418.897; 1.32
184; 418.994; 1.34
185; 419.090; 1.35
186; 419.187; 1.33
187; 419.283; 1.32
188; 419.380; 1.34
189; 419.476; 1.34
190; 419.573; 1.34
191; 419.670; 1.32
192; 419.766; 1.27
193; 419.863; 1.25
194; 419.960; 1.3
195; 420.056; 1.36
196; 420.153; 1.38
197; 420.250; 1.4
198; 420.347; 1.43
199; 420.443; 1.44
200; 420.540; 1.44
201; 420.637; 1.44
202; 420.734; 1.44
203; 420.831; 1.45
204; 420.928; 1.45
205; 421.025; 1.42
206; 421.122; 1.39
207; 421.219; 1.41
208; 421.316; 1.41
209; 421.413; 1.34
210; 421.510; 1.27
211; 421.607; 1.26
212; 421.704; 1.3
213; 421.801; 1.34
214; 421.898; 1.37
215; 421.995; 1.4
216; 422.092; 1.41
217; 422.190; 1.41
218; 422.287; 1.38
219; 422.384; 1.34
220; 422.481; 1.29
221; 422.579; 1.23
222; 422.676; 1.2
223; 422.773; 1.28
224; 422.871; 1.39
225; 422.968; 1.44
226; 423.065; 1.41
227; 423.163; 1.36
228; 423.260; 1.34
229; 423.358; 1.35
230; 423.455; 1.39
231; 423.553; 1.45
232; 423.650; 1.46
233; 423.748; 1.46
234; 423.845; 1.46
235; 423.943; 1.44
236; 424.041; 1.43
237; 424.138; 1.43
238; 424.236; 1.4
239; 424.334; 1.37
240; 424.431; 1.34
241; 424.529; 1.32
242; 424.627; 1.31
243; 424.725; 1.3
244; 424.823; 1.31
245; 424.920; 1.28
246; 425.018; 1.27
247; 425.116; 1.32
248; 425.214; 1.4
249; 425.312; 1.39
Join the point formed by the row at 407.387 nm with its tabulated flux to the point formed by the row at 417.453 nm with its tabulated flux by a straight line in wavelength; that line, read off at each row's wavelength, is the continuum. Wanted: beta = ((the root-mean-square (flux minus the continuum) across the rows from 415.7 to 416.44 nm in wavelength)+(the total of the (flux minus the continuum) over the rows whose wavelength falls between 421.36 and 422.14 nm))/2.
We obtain -0.05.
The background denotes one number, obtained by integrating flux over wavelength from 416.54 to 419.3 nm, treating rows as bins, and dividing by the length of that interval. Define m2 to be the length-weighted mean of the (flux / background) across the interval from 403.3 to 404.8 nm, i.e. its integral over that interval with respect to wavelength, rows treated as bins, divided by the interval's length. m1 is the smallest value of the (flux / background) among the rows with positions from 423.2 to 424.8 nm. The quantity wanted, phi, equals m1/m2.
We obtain 0.903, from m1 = 0.97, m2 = 1.08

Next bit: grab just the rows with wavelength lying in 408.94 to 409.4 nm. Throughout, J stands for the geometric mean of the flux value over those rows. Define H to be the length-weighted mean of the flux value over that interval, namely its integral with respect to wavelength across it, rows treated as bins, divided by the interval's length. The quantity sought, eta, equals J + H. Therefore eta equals 2.62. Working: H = 1.31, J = 1.31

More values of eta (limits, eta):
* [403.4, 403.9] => 3.04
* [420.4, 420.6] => 2.88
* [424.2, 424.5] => 2.74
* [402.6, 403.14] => 2.76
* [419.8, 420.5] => 2.73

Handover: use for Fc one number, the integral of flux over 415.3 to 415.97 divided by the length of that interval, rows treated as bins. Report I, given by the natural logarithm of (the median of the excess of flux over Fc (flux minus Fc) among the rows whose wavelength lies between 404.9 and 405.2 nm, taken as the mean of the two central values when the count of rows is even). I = -2.3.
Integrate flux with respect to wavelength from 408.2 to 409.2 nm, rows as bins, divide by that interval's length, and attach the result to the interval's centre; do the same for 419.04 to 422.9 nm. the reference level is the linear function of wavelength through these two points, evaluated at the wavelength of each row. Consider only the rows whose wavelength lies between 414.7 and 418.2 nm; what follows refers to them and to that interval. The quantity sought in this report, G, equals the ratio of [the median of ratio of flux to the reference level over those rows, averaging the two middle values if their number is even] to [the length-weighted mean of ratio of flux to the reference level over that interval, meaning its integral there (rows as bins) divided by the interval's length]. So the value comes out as 1.00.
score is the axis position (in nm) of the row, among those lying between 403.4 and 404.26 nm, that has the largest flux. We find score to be 403.652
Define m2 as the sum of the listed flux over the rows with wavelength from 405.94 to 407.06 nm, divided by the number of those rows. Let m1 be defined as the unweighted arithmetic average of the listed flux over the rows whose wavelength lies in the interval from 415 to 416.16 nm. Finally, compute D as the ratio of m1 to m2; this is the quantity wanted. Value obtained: 0.936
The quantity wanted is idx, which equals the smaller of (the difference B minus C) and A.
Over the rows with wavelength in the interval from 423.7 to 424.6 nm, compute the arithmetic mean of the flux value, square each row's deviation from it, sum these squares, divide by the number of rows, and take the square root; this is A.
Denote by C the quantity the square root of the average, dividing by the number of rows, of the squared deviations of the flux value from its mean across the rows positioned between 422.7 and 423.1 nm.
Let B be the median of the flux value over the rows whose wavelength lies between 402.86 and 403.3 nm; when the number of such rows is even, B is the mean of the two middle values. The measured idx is 0.049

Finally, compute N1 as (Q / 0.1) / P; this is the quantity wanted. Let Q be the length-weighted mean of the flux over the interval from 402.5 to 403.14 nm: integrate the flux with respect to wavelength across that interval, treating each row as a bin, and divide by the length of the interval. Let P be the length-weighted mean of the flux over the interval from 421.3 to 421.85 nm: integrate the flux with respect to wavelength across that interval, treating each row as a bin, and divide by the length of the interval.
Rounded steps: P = 1.32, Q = 1.40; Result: 10.66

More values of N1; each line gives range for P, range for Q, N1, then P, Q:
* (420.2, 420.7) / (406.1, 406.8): 10.08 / 1.43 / 1.44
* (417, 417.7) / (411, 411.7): 9.53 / 1.37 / 1.30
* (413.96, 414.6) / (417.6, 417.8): 9.89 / 1.36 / 1.34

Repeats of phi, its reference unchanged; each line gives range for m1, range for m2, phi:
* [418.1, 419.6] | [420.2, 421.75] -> 0.897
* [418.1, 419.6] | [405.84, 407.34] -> 0.887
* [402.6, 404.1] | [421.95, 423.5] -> 0.970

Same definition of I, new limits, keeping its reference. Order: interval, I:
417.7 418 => -5.1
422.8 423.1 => -2.7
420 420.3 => -3.3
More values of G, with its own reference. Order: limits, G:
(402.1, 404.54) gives 1.01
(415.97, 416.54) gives 0.98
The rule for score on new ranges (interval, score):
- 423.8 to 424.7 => 423.845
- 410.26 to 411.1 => 411.062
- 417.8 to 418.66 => 418.512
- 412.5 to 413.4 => 412.674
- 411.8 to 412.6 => 412.200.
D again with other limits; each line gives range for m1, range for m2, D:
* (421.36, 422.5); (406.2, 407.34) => 0.948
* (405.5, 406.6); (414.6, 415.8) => 1.005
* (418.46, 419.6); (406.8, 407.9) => 0.951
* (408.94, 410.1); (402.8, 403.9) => 0.838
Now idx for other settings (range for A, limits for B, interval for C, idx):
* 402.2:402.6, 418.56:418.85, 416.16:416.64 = 0.027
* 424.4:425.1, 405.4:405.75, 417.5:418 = 0.022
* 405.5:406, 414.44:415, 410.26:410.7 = 0.031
